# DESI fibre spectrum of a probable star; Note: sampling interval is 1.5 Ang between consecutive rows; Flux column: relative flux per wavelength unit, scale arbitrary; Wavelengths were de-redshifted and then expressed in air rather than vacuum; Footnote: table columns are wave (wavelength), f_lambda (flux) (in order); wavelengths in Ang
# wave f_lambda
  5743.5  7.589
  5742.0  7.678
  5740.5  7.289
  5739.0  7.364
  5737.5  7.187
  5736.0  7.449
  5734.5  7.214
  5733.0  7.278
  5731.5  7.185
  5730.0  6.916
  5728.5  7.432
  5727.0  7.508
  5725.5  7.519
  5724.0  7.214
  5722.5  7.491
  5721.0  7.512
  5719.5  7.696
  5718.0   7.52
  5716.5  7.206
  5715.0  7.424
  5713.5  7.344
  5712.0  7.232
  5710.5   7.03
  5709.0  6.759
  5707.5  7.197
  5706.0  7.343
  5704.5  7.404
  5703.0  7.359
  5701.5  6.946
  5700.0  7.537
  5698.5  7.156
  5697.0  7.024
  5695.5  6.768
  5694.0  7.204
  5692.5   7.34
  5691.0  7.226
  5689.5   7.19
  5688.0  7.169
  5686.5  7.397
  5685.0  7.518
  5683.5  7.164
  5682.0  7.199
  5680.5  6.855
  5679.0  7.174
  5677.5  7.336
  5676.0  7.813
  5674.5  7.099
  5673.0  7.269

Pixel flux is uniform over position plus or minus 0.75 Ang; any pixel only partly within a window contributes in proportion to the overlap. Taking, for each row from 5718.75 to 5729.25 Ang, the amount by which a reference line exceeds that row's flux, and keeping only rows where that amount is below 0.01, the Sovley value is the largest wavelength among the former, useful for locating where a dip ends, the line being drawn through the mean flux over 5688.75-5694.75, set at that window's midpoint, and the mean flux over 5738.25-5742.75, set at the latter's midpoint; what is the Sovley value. 5728.5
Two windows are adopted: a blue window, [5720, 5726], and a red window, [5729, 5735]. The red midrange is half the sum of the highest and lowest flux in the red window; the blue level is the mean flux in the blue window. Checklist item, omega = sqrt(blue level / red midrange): 1.02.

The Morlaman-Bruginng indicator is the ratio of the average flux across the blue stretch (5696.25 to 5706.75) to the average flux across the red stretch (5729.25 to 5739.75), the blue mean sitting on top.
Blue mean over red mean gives 1.00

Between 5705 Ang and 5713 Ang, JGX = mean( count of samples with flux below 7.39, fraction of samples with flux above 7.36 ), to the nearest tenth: 2.5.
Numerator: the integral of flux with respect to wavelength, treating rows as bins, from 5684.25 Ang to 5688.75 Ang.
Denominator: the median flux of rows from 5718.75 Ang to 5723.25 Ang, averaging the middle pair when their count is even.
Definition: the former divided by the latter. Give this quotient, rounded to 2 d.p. 4.41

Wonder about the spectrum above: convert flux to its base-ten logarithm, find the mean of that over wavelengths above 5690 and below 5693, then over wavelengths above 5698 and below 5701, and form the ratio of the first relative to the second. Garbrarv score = 1.00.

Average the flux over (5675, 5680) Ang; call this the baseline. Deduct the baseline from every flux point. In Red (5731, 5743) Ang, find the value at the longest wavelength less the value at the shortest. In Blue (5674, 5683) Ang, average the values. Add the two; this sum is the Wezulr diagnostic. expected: 0.3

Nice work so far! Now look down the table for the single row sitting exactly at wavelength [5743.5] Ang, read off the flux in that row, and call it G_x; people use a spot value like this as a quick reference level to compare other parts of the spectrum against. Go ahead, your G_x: 7.589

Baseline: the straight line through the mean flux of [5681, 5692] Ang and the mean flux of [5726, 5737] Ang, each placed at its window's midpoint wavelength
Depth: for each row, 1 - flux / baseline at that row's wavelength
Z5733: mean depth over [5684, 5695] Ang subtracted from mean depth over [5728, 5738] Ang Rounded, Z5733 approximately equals 0.010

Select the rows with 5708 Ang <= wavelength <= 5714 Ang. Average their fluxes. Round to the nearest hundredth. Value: 7.09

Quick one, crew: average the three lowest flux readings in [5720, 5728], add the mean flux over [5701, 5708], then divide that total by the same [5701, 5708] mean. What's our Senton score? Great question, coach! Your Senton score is 2.02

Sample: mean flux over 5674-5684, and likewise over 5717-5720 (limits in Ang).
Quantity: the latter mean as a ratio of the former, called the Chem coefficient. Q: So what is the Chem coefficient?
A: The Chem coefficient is 1.05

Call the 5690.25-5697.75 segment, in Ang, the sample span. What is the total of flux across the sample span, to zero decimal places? 36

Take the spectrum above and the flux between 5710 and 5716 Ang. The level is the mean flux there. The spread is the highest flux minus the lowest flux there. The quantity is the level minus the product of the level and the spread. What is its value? 4.4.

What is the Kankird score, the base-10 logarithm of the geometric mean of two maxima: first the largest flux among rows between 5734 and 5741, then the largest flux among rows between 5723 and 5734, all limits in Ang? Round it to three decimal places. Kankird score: 0.874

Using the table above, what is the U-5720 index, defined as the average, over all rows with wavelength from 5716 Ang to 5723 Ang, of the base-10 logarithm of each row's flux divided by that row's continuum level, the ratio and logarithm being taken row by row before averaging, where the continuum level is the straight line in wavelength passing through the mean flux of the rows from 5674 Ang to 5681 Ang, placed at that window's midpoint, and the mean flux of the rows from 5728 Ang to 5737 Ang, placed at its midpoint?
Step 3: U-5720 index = 0.014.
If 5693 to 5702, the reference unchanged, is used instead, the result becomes -0.009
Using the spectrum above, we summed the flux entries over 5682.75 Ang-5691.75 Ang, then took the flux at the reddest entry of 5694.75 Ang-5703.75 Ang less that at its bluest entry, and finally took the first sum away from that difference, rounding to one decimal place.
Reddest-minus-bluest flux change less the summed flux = -43.1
